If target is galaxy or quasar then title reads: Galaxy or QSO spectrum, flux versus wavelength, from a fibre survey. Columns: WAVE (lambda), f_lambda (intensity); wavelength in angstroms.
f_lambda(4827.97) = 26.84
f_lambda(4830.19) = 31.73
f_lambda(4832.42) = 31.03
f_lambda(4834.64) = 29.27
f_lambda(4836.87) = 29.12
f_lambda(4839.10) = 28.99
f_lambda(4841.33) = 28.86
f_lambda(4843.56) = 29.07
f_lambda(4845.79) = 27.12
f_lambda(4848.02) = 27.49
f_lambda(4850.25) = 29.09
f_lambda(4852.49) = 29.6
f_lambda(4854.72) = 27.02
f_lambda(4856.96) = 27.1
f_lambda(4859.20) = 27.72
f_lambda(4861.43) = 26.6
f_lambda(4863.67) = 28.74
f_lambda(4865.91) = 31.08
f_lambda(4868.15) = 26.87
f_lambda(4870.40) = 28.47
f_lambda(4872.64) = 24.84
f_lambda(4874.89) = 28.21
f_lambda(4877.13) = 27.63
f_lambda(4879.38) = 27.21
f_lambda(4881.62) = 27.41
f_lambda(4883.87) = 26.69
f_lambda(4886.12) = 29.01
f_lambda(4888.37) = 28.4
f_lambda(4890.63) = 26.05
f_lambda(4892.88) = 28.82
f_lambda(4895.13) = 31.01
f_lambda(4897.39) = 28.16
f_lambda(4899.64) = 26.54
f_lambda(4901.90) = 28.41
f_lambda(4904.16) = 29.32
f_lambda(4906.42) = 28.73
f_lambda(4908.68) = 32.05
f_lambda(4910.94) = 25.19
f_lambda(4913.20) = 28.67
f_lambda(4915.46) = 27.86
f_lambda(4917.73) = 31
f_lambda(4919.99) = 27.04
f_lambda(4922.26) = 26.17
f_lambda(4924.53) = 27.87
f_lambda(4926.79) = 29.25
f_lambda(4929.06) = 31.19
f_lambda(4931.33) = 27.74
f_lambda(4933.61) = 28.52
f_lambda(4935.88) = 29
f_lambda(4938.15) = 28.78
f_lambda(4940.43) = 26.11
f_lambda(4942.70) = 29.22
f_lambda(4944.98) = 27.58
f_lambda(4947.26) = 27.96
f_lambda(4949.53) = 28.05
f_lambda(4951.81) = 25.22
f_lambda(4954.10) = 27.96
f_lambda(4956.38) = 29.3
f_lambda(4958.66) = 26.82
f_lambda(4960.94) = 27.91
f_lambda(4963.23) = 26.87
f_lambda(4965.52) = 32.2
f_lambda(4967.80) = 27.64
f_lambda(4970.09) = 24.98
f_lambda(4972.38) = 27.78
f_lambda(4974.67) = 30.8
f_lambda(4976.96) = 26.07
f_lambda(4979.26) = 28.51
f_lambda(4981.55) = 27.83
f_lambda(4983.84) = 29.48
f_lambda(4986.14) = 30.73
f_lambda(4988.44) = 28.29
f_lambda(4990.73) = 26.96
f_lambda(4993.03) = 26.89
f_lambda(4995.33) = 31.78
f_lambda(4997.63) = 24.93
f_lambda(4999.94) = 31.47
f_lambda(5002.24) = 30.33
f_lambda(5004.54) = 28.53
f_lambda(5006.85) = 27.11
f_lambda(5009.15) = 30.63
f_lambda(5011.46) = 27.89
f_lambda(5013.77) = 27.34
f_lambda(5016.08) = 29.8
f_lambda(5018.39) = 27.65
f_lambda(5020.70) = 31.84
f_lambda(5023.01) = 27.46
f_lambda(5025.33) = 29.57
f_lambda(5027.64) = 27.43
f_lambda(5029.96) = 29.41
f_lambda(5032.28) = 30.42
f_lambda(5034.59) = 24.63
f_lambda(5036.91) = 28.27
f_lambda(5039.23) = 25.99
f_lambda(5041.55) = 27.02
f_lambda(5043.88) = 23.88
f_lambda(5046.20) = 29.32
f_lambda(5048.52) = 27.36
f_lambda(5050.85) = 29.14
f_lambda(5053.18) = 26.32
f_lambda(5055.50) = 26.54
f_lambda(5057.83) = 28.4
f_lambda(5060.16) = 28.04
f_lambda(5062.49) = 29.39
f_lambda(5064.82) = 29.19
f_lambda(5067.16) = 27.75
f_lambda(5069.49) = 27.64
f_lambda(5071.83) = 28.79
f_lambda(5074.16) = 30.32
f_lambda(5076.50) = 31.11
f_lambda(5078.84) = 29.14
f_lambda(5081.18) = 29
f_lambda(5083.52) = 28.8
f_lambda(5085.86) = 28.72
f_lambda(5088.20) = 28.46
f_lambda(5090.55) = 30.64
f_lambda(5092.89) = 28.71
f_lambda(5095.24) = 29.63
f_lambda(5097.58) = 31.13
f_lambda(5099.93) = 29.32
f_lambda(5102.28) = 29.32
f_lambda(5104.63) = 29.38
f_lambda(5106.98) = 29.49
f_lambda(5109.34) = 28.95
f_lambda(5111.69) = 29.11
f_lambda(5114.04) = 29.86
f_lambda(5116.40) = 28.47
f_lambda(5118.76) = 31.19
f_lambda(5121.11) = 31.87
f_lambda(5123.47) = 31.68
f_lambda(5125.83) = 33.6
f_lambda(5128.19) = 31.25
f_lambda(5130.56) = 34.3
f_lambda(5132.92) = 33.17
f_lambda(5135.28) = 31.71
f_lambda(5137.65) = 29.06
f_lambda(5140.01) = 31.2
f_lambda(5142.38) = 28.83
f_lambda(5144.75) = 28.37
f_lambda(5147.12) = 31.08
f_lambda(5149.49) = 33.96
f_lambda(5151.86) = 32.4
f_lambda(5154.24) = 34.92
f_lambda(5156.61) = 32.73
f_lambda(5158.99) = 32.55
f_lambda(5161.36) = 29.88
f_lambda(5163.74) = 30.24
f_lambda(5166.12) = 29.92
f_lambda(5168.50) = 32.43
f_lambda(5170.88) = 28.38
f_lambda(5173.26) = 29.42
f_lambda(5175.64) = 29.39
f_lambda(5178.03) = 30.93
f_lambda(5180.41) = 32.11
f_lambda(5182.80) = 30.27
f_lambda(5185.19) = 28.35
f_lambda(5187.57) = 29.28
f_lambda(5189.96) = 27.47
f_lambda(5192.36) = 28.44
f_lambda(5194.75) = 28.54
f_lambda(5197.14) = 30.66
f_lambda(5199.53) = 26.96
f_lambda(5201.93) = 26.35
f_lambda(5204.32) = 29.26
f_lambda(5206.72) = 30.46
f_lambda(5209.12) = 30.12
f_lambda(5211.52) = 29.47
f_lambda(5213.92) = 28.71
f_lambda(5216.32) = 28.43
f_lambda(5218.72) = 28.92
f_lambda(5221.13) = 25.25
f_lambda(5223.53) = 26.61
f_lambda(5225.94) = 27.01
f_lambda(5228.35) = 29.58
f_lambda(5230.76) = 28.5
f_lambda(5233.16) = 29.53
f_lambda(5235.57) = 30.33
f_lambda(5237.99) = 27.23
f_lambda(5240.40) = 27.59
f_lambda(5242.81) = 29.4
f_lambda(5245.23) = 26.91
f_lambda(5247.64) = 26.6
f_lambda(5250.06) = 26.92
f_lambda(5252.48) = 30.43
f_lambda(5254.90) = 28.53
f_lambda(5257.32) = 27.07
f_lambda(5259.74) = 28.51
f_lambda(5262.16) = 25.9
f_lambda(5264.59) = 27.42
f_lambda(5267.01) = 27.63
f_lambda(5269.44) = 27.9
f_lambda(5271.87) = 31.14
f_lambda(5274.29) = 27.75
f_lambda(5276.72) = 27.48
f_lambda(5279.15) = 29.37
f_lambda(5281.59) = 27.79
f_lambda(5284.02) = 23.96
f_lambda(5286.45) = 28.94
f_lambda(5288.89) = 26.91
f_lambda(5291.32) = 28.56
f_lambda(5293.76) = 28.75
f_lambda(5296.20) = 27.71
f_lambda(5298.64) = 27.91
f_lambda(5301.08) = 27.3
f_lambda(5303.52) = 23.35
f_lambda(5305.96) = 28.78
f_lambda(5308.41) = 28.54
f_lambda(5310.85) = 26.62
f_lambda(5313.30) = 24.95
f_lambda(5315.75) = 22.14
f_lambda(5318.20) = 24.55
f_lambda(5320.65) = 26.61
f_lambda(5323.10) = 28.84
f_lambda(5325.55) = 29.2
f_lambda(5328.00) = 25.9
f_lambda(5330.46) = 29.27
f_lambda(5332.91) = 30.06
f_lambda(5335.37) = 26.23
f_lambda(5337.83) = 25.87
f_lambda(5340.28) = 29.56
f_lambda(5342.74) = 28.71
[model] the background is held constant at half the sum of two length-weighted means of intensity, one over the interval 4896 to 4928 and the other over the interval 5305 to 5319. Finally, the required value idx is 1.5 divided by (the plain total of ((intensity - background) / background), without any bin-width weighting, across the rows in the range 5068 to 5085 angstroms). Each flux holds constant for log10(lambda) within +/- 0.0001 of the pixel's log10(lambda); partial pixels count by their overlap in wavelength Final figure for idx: 2.7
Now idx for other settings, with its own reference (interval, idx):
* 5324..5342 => 6.5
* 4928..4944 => 3.8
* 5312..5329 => -5.3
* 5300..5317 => -5.0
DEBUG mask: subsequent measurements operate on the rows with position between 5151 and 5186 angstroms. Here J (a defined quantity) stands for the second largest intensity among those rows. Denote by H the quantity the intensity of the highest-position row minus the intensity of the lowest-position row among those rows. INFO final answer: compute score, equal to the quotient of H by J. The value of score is -0.12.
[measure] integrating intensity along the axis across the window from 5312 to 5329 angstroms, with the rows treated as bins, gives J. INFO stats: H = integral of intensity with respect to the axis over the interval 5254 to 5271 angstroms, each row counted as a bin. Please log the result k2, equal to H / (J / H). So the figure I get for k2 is 498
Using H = 469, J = 443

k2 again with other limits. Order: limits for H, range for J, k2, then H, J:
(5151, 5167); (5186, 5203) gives 539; 509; 480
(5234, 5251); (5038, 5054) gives 520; 474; 432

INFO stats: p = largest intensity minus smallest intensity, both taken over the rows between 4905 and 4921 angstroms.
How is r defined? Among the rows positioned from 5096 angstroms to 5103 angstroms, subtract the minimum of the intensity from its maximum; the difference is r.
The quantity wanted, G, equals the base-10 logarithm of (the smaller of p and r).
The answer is 0.3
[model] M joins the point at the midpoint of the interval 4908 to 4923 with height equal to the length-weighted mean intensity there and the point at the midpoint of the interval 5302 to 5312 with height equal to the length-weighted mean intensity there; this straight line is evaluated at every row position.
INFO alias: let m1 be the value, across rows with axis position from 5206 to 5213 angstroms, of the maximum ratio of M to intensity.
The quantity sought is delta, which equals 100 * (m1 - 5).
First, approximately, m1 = 0.92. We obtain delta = -408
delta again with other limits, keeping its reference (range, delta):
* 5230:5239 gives -401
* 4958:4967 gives -395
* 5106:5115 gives -405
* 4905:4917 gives -388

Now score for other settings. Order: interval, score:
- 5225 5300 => 0.03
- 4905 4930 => 0.08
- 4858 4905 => 0.05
